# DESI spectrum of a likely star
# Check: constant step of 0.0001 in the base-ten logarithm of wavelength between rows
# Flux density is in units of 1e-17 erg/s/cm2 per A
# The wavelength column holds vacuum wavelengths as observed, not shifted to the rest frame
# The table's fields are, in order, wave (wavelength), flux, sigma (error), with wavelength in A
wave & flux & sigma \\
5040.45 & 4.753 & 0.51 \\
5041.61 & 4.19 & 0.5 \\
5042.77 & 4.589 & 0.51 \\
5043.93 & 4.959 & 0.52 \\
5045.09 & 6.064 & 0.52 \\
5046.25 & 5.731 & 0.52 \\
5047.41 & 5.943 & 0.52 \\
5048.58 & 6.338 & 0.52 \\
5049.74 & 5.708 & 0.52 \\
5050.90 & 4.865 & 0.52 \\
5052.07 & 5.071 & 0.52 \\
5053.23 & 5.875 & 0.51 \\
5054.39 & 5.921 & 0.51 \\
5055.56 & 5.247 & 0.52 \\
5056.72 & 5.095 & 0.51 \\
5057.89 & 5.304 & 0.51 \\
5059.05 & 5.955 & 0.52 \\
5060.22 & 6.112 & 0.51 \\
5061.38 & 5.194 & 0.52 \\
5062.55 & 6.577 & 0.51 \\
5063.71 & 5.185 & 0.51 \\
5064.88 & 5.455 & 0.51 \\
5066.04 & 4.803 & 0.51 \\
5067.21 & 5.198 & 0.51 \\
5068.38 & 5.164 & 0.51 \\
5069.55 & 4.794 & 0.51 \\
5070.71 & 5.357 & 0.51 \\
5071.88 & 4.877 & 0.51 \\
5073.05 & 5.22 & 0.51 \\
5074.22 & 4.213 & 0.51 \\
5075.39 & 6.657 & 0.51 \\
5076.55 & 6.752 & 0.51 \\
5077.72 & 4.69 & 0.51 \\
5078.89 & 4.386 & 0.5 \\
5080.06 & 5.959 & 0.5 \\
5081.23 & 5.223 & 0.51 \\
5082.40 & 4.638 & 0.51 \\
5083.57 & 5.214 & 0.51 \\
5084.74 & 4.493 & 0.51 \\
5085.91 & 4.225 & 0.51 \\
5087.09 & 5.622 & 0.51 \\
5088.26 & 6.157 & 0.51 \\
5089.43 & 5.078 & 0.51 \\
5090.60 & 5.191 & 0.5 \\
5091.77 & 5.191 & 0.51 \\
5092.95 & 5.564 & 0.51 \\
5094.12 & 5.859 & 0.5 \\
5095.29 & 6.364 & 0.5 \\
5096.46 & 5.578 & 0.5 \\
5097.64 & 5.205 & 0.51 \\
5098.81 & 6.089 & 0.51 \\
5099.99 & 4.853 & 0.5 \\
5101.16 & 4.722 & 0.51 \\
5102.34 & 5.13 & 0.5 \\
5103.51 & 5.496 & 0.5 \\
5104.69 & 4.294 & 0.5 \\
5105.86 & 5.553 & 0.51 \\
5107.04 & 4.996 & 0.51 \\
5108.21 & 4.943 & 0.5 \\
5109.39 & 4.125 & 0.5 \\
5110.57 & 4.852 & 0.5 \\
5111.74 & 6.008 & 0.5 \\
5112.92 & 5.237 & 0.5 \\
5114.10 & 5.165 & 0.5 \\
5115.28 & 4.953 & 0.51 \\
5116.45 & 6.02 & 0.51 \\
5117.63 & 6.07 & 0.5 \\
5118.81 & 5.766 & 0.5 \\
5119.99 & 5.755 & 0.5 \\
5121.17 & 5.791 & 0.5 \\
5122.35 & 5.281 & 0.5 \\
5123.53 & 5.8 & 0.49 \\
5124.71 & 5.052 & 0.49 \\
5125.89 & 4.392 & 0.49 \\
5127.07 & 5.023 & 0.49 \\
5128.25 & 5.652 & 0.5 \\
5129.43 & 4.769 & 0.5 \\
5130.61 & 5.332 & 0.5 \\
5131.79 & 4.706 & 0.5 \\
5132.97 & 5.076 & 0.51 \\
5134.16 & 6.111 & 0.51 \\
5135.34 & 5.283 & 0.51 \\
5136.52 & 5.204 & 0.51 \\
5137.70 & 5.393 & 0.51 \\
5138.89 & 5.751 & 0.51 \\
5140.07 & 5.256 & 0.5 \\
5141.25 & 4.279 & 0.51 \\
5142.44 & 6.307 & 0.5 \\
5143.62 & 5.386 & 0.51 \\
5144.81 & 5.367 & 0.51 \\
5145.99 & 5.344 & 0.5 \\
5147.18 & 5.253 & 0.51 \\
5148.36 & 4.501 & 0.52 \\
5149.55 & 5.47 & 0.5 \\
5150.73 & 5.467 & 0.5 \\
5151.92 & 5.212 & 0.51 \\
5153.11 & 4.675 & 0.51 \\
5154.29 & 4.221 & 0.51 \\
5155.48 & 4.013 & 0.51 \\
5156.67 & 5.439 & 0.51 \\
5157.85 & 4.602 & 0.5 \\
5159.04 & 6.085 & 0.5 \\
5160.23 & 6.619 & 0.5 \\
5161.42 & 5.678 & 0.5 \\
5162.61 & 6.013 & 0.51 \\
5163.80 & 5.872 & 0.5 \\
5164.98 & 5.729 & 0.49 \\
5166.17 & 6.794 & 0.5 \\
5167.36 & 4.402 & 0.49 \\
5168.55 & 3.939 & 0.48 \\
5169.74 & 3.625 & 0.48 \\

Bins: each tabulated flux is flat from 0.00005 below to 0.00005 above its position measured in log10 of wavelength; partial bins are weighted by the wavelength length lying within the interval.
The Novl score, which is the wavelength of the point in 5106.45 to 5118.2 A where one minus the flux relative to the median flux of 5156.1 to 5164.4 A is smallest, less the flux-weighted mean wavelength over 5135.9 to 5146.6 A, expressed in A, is -23.6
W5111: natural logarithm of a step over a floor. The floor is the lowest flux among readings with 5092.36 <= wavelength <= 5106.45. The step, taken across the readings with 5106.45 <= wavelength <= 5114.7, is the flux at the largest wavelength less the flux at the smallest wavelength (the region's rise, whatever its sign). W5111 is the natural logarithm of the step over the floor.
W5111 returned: -3.2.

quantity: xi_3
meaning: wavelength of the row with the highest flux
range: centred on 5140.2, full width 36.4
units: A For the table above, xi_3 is 5142.44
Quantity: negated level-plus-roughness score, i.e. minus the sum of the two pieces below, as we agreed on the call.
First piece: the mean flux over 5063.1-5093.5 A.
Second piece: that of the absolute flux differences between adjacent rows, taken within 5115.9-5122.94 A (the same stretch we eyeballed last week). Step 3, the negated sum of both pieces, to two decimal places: -5.39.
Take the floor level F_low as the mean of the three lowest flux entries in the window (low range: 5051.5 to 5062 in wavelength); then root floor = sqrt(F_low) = 2.26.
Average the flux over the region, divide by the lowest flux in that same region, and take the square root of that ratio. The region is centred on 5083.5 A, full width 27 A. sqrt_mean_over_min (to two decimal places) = 1.12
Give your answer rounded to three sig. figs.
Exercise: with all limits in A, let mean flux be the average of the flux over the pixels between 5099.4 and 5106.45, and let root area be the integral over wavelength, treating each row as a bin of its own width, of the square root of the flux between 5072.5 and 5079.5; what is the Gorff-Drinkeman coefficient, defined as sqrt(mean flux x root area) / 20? 0.449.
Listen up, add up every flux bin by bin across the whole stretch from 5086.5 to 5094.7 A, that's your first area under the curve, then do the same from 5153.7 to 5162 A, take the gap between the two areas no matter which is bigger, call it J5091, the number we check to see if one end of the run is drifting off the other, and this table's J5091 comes 2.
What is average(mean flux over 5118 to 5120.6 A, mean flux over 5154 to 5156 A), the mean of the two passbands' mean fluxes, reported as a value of 4.9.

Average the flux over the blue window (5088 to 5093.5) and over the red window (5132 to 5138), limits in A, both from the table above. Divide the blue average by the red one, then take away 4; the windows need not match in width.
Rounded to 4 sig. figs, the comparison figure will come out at -2.996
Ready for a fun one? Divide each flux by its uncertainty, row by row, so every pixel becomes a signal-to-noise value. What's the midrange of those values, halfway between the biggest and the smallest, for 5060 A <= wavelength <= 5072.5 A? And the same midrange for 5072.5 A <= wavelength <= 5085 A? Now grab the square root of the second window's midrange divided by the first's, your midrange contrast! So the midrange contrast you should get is 0.98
